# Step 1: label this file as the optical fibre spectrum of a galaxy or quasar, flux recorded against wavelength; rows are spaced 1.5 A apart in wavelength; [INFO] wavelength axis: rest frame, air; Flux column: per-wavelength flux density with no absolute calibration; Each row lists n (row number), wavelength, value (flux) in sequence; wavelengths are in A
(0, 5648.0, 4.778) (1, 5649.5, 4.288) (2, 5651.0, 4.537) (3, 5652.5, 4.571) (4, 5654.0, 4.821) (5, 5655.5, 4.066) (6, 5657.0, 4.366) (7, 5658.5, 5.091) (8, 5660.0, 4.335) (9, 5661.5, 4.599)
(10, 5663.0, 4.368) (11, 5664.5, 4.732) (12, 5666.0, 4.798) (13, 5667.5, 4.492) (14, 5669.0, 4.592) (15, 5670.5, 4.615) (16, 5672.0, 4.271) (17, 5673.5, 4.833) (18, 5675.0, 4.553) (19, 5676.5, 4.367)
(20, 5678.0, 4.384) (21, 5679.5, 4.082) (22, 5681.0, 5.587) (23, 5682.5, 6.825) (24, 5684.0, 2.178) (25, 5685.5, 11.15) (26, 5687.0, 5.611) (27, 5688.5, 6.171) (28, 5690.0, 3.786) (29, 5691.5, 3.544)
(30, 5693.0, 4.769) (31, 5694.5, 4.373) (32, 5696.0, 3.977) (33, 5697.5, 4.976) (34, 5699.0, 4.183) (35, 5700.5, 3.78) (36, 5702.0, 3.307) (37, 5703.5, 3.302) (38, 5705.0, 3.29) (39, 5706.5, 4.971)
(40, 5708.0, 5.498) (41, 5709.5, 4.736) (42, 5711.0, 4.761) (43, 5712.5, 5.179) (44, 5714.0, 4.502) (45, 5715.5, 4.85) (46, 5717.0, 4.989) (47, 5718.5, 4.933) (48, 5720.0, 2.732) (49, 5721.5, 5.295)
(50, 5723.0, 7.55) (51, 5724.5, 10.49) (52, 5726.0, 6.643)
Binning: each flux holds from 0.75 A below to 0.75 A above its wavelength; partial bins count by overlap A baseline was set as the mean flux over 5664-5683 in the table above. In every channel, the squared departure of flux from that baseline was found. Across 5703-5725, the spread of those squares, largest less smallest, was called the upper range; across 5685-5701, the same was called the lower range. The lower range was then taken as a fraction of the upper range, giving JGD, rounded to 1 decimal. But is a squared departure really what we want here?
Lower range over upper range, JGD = 1.2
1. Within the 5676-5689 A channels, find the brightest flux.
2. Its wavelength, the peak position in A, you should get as 5685.5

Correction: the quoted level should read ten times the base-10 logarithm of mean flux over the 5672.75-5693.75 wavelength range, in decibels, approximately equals 7.1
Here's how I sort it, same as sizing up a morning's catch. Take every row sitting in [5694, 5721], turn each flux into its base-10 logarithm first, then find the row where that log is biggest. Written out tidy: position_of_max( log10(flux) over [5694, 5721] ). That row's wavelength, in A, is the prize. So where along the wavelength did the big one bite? 5708.0 A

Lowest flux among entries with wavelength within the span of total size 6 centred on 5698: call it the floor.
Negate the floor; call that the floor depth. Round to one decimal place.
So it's -3.8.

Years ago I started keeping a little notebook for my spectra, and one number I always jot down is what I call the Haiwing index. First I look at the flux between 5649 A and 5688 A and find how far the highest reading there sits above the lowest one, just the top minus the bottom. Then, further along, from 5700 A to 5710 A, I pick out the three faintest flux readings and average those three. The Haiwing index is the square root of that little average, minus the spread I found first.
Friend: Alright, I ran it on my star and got -7.2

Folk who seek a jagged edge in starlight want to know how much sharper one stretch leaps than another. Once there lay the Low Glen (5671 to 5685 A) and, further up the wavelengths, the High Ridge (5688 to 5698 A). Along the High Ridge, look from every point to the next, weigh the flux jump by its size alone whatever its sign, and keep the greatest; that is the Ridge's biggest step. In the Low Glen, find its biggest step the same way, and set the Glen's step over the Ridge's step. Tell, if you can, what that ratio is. 1.9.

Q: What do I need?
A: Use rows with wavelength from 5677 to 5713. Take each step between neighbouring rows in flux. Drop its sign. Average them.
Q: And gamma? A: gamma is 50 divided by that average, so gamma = 34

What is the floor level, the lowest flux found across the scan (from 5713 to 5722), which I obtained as 2.732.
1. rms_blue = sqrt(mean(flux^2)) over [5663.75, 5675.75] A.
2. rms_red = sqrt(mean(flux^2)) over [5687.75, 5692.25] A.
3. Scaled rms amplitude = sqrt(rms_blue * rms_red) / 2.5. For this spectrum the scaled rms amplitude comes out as 1.854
